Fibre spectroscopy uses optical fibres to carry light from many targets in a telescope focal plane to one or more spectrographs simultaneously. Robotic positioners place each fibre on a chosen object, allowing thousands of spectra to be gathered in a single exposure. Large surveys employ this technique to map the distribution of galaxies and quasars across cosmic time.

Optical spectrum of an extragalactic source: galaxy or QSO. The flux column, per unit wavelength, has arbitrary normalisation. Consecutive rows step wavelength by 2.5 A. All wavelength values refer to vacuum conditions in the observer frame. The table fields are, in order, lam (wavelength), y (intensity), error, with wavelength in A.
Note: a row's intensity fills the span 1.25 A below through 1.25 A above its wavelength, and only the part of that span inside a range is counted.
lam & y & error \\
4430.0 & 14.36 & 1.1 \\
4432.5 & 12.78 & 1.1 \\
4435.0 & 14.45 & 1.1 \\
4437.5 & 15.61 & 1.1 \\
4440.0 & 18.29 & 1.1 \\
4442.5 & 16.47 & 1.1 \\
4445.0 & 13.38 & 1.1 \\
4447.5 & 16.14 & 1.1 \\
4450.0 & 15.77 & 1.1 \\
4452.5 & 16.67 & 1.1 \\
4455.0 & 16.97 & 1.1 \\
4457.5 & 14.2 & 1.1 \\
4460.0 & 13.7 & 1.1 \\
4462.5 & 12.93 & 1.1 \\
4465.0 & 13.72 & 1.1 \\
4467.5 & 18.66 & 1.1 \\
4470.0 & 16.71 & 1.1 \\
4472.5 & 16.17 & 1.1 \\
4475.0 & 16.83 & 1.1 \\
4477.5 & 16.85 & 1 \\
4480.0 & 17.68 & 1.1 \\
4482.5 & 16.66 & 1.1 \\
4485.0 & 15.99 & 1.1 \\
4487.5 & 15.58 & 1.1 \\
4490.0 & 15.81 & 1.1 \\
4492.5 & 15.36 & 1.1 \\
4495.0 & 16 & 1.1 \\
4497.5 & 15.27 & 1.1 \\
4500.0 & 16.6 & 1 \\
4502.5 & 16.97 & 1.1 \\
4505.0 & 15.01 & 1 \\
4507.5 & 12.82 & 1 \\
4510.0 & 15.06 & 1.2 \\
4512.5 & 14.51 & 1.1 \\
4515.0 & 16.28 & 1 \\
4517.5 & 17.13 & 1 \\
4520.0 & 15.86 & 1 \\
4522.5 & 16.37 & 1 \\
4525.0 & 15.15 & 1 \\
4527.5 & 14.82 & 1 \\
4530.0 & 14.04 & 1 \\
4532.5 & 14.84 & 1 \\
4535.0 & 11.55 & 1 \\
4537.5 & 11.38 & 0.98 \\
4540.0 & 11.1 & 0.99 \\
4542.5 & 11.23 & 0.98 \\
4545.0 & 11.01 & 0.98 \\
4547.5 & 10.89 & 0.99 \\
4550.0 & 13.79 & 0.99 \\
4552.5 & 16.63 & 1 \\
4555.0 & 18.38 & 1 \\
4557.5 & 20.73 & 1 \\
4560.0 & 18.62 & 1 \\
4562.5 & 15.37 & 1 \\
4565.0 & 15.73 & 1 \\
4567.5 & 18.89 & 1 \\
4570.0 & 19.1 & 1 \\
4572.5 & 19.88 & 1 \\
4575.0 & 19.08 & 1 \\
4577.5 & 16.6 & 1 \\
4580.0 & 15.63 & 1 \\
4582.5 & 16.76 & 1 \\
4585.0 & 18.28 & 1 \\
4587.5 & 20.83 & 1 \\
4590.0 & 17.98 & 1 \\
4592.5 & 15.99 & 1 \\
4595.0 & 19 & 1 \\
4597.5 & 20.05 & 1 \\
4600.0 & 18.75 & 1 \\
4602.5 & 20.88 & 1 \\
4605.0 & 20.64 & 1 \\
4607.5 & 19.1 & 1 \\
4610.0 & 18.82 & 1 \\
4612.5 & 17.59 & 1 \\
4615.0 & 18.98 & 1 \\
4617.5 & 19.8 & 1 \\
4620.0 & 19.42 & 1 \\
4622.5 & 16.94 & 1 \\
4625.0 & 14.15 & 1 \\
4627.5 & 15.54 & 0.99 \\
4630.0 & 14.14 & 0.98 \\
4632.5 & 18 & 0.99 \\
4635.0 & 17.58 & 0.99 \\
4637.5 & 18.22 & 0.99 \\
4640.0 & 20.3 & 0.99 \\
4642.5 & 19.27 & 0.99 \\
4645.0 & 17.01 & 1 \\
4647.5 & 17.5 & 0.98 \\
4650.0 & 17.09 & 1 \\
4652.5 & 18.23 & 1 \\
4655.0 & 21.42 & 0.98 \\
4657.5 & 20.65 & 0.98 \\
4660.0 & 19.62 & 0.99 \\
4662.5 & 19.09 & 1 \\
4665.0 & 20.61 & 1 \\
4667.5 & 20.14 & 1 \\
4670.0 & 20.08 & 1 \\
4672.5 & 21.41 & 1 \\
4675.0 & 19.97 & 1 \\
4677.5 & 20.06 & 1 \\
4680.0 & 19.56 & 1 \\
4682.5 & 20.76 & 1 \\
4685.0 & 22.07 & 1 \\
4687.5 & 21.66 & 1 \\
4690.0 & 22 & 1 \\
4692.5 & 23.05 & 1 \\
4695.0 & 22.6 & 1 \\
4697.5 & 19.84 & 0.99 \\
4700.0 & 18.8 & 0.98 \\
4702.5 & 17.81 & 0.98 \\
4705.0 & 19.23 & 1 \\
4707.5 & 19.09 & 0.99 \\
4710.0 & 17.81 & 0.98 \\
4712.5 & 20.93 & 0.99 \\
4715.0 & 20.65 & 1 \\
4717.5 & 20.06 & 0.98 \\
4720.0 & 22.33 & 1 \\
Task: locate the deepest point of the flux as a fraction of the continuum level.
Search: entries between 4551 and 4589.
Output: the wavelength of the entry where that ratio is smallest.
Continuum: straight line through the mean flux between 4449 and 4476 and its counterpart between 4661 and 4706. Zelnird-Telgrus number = 4580.0 A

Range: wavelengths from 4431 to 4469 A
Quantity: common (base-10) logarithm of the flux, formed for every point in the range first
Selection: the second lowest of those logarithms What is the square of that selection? 1.2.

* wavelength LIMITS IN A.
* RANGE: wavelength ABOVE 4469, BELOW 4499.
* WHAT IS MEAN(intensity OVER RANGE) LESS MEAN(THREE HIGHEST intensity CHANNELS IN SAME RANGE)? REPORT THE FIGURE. -0.88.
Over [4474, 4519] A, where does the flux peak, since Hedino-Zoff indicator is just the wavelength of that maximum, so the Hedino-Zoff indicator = 4480.0 A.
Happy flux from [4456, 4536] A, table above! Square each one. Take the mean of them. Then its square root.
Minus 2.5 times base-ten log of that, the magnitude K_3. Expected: -2.98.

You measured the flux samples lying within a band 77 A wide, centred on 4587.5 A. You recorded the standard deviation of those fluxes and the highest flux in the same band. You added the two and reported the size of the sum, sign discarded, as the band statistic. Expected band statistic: 22.8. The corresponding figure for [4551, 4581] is 22.5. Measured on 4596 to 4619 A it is 21.9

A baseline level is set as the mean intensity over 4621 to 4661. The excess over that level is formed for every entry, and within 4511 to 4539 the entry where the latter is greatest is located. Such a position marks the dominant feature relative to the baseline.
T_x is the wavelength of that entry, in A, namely 4517.5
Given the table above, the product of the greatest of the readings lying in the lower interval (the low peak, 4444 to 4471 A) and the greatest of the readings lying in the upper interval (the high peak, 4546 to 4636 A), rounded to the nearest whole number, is 390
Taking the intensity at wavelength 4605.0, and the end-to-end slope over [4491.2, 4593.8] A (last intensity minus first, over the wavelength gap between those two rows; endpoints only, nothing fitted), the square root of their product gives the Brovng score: 0.36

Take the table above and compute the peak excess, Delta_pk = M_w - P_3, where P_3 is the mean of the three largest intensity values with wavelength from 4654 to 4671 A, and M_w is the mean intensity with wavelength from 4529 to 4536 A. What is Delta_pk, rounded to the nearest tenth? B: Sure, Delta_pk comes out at -7.4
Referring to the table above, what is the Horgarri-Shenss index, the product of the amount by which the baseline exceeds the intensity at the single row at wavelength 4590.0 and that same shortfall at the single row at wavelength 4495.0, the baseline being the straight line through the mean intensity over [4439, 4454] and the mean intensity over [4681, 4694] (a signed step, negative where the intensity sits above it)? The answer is 2.0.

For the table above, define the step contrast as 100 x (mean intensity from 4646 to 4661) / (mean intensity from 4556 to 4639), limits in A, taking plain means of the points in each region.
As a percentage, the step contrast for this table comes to 105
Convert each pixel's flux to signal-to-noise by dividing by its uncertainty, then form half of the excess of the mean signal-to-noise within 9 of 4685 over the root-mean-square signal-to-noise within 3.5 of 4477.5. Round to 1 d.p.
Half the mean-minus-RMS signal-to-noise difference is 2.6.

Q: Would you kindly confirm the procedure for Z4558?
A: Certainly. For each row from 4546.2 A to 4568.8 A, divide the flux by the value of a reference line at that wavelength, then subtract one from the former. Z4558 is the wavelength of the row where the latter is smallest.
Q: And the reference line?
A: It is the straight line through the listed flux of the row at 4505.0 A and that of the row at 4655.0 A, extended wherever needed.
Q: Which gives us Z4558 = 4547.5 A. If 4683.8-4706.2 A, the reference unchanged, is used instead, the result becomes 4702.5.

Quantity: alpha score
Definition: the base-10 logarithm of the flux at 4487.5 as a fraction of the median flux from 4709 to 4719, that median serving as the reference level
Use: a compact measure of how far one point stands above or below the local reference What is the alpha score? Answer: -0.12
